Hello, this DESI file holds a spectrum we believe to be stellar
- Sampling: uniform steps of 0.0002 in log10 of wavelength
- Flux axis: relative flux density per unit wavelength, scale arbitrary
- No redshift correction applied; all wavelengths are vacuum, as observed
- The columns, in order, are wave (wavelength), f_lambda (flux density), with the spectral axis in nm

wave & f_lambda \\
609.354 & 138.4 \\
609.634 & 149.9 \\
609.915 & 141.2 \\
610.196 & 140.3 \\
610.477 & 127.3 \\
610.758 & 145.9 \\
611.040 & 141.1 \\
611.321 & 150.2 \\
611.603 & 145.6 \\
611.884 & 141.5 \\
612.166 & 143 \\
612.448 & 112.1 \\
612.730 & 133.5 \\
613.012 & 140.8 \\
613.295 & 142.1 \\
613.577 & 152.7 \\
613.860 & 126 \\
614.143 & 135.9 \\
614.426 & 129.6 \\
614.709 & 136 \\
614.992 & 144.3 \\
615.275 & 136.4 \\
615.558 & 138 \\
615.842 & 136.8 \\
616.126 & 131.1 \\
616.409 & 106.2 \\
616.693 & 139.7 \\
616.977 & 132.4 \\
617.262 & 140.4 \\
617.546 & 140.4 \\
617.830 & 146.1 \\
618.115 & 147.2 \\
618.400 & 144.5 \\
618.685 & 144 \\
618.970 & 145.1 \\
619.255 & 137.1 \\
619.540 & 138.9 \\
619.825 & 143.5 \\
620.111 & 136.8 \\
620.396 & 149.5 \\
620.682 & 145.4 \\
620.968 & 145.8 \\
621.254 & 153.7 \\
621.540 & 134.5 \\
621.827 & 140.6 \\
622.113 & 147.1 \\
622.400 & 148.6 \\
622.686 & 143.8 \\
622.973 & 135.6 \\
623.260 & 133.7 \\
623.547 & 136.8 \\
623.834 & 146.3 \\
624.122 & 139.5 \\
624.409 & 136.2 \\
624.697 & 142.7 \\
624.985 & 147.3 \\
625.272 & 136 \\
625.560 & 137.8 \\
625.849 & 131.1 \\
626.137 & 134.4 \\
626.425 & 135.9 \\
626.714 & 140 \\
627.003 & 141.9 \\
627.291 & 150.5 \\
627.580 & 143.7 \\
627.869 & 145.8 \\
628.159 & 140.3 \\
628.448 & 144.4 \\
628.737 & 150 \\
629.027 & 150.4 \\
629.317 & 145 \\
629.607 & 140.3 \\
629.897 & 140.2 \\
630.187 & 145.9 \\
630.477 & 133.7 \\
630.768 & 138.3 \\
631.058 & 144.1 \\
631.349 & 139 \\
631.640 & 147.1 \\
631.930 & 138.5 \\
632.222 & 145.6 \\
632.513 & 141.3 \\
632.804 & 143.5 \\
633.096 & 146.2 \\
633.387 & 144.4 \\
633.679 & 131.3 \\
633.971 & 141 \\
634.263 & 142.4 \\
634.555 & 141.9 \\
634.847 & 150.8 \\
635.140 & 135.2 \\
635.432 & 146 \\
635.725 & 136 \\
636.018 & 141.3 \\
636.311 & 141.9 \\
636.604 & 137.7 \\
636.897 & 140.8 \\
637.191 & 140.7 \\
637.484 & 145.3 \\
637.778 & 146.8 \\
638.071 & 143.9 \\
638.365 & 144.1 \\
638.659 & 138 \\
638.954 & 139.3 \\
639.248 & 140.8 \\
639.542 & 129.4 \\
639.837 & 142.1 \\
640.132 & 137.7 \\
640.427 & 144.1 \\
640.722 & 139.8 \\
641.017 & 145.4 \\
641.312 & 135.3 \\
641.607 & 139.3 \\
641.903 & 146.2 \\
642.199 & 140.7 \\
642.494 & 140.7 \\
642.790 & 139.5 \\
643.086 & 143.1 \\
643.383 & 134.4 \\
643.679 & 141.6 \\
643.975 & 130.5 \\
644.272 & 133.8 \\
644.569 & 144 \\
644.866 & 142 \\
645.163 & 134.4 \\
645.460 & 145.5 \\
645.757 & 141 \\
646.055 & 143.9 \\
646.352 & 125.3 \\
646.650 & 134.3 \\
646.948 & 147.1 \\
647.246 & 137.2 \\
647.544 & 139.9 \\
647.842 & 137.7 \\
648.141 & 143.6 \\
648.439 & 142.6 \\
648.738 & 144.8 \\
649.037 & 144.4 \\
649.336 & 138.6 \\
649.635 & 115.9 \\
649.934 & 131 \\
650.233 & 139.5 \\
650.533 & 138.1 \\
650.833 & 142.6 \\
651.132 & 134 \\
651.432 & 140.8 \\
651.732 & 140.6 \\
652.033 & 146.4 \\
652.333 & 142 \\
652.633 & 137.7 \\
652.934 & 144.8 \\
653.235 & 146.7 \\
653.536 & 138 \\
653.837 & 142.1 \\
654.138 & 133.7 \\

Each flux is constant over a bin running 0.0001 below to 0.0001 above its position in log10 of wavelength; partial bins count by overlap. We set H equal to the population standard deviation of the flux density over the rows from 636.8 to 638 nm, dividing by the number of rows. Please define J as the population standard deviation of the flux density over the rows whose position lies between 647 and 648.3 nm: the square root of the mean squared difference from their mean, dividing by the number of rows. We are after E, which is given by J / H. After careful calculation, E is 0.93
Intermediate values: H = 3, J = 2.5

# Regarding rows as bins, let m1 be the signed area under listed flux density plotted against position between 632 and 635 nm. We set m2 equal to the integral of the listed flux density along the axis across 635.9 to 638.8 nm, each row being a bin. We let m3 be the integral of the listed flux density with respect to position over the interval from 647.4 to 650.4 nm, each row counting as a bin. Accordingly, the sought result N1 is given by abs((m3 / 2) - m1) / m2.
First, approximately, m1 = 428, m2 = 412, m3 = 413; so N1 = 0.537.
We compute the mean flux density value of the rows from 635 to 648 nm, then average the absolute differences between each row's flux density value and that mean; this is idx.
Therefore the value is 3.7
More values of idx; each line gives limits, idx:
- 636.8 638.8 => 2.5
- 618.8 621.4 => 4.4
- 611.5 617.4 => 7.3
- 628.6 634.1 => 4.0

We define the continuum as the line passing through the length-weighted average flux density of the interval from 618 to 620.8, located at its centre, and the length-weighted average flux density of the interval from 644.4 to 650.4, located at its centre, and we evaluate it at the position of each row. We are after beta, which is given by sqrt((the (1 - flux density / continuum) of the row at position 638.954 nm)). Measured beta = 0.07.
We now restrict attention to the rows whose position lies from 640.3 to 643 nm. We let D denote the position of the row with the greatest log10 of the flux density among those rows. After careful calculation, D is 641.903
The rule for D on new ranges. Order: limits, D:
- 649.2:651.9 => 650.833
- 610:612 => 611.321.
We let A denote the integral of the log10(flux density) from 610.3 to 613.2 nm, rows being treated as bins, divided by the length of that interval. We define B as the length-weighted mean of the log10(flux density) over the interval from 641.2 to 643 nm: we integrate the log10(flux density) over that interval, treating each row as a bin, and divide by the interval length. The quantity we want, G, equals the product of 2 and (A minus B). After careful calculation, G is -0.02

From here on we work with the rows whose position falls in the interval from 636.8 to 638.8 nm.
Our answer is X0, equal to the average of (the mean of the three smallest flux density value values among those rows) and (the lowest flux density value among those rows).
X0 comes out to 138.9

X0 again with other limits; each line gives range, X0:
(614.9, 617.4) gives 114.7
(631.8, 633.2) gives 139.8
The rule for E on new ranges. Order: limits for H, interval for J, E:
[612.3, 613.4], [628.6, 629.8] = 0.34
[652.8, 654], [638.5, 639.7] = 1.36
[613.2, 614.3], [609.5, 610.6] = 0.83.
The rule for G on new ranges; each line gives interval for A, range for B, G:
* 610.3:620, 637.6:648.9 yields -0.01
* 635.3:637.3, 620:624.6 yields -0.01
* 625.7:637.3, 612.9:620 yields 0.02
